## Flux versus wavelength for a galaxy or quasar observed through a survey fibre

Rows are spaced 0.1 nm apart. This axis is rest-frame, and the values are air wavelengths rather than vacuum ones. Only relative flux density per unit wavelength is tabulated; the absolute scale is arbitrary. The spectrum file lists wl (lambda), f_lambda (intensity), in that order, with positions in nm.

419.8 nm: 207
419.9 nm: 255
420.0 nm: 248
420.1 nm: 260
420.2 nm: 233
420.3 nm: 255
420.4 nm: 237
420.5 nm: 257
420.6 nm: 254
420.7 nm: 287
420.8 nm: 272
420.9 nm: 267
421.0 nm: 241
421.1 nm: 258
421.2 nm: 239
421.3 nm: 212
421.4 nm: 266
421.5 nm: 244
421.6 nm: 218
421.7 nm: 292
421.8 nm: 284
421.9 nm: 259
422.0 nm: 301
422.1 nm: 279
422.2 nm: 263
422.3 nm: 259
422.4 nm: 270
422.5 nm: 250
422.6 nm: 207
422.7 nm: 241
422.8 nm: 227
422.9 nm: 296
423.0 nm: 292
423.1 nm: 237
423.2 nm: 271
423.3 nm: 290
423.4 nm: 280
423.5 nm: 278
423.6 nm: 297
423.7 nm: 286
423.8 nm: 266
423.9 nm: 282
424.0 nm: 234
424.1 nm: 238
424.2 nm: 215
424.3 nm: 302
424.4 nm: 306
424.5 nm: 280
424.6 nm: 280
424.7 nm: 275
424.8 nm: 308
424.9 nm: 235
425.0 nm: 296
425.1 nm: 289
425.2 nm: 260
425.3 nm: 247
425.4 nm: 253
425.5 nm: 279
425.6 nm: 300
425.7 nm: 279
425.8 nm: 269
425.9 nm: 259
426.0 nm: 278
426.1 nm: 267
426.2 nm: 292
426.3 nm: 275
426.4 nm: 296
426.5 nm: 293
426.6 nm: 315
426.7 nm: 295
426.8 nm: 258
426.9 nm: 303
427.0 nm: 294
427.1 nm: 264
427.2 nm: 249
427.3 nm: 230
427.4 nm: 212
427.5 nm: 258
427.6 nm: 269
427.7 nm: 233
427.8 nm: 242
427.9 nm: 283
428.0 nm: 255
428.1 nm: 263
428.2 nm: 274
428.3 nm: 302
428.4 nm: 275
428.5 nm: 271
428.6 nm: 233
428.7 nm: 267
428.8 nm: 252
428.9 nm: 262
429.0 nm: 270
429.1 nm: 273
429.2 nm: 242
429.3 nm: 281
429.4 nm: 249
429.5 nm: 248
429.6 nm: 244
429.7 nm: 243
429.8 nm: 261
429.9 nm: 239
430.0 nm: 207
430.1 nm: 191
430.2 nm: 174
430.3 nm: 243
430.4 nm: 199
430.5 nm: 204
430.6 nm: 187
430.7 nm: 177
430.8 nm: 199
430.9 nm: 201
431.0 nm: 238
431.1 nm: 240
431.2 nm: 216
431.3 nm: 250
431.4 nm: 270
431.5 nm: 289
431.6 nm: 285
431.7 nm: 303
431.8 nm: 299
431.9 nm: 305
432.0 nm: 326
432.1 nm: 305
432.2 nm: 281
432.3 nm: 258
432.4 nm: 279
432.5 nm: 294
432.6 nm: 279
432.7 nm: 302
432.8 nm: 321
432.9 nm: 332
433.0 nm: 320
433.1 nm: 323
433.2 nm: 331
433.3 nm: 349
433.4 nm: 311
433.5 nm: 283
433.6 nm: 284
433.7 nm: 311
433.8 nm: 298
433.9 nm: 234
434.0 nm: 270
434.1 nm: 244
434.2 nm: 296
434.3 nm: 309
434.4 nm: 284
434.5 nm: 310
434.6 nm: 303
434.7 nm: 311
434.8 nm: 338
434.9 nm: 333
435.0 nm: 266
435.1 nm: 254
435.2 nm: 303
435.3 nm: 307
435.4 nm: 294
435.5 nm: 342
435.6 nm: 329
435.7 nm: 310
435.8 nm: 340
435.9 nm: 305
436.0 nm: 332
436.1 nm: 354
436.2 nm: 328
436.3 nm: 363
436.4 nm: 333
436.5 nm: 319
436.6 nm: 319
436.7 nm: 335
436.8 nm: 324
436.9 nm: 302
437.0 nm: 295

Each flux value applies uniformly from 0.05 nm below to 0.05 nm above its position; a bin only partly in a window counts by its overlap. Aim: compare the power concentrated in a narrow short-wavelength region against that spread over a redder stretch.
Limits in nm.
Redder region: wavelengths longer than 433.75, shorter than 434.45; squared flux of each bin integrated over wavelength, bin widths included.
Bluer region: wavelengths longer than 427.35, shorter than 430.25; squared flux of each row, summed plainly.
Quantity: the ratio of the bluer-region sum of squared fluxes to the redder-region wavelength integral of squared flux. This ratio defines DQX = 34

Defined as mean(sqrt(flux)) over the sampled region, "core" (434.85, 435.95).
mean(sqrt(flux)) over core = 17.5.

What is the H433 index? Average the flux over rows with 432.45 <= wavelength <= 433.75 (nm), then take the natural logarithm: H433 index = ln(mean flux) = 5.74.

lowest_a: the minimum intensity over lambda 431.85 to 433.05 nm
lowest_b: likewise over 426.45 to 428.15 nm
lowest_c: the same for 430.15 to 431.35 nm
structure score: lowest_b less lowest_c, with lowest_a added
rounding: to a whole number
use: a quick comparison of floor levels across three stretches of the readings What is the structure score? 296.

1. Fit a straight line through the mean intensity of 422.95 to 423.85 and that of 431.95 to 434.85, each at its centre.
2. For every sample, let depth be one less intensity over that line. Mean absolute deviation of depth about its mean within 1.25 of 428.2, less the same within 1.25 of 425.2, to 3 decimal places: -0.013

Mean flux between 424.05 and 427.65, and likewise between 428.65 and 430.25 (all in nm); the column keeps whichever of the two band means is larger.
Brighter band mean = 273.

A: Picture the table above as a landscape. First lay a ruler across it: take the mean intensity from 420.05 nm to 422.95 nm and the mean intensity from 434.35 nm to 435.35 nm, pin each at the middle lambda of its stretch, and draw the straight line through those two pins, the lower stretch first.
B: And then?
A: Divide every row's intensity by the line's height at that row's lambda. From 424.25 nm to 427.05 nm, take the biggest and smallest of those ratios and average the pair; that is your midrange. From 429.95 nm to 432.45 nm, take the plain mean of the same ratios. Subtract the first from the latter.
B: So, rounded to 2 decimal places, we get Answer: -0.17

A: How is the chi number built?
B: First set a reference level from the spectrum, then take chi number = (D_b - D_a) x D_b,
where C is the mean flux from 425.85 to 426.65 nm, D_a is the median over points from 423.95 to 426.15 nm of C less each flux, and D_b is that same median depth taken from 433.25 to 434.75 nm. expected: 293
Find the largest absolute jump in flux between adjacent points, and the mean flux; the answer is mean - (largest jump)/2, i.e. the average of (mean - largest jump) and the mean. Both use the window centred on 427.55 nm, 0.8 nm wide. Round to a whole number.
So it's 224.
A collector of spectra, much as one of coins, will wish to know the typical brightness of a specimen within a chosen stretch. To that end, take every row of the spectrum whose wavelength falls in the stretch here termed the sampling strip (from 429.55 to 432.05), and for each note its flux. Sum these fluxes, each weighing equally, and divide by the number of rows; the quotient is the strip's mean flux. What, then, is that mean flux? 240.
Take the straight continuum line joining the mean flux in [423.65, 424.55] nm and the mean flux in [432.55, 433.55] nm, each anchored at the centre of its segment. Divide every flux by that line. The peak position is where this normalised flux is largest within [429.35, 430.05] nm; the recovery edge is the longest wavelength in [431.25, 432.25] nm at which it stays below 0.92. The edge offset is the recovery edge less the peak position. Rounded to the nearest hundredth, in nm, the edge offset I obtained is 2.40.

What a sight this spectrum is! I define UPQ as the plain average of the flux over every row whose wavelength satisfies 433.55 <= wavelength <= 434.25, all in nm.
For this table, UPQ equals 277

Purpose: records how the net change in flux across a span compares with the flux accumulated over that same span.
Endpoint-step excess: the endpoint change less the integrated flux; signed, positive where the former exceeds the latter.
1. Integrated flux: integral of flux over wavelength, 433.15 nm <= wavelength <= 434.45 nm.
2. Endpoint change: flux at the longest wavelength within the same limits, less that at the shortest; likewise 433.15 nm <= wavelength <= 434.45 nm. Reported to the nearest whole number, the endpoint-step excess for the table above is -427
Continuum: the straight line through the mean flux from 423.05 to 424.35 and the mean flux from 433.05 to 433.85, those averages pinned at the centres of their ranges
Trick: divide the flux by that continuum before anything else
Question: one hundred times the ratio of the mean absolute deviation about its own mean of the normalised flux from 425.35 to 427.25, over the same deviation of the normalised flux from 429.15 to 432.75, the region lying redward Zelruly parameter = 52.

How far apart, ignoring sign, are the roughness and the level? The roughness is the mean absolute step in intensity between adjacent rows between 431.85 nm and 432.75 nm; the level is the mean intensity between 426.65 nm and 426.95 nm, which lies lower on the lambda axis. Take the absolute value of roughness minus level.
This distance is 265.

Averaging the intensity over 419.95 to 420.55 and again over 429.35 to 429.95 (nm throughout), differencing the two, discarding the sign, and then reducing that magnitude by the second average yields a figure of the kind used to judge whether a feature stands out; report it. -246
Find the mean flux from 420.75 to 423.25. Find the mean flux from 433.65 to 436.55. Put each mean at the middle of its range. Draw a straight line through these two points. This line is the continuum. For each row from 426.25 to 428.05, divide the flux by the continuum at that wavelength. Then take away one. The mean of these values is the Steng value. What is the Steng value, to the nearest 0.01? -0.03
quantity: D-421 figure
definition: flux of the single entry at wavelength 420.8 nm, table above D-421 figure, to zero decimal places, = 272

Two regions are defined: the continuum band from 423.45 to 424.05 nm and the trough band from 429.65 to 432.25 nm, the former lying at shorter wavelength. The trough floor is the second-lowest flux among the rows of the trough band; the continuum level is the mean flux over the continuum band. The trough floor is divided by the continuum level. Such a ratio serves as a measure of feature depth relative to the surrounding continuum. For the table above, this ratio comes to 0.6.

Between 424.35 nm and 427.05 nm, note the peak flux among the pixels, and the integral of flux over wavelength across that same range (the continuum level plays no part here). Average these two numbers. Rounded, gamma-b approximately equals 537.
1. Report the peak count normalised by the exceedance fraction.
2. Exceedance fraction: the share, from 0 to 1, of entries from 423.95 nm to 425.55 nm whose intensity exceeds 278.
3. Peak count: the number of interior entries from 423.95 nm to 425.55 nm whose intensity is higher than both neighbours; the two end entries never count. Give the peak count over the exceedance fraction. 8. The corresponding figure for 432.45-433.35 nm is 1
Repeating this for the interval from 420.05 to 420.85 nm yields 24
